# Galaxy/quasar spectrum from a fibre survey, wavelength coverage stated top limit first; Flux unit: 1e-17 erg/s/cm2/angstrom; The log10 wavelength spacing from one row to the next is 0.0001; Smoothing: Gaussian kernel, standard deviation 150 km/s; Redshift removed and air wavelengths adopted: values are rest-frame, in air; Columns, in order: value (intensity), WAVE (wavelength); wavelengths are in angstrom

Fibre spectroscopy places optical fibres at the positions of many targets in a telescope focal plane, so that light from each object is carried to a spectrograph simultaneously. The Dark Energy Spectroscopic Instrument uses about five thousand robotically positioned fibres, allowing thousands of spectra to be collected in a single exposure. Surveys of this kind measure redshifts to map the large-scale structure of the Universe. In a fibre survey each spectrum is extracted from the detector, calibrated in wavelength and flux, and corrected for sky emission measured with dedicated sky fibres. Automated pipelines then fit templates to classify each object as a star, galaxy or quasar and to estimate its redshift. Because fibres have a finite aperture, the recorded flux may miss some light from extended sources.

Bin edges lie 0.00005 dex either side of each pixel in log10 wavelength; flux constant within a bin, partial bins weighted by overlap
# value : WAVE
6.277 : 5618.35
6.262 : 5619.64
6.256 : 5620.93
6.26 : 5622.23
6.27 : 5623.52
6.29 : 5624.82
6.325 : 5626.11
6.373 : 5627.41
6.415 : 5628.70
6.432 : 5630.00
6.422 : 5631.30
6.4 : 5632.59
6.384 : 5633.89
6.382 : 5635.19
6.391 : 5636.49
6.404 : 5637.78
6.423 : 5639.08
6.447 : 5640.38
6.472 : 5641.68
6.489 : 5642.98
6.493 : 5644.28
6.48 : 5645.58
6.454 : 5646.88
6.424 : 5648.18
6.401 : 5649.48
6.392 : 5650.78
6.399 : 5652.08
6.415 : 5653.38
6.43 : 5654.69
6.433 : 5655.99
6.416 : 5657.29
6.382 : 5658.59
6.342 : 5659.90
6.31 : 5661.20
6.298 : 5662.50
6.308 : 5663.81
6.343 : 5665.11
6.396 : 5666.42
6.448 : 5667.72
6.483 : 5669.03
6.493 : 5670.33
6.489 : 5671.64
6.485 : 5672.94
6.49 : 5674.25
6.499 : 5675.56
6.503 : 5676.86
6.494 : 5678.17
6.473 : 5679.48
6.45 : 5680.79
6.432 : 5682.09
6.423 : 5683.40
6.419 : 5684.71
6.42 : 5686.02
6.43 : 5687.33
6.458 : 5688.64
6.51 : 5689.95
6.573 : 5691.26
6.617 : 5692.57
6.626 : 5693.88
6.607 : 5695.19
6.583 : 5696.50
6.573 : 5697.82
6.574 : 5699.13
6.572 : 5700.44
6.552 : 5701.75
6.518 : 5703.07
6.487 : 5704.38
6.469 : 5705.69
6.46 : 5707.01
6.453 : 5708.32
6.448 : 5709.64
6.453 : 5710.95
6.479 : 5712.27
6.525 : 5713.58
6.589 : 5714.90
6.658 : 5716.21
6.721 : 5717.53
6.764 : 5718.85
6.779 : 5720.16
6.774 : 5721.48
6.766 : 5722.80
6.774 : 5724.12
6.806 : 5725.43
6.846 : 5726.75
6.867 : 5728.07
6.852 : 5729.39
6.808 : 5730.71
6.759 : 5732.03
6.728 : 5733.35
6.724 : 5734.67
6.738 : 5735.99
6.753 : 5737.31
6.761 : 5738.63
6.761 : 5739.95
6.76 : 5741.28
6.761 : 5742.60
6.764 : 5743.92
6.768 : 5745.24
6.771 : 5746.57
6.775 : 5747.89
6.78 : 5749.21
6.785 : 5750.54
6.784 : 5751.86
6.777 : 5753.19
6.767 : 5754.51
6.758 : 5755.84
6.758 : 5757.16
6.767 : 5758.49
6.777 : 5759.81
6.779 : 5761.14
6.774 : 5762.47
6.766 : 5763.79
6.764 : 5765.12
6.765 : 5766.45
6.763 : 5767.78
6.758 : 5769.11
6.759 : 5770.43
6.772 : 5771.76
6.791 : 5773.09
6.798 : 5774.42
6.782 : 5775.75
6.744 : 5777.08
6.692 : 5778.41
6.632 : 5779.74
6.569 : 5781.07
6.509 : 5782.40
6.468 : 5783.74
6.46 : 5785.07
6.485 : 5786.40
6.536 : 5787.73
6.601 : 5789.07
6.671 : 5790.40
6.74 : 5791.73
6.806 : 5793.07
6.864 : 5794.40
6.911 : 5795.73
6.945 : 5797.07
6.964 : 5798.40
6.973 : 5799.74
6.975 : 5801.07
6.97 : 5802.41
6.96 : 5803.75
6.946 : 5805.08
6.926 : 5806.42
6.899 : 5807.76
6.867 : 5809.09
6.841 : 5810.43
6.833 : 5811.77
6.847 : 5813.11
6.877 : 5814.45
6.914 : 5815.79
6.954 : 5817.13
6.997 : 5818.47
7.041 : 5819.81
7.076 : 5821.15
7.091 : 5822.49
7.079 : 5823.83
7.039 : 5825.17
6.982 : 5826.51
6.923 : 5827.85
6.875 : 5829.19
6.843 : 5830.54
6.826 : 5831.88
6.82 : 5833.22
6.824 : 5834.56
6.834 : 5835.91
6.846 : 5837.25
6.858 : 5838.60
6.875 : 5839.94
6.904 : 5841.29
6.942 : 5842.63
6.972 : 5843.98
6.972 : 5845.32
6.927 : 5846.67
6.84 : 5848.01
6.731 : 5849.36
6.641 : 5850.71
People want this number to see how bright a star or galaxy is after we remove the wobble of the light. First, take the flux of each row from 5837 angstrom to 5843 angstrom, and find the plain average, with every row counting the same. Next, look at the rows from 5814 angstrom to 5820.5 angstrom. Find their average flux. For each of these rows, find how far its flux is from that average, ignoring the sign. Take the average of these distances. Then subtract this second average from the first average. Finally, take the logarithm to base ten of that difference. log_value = 0.835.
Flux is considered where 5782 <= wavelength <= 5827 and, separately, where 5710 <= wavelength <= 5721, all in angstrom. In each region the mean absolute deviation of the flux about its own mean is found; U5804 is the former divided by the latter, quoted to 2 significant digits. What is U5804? 1.3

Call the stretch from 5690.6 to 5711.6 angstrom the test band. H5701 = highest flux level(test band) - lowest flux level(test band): 0.18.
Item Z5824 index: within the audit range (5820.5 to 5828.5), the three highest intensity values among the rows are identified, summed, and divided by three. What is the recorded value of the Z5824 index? 7.1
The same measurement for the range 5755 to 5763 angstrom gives 6.8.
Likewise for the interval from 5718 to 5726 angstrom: 6.8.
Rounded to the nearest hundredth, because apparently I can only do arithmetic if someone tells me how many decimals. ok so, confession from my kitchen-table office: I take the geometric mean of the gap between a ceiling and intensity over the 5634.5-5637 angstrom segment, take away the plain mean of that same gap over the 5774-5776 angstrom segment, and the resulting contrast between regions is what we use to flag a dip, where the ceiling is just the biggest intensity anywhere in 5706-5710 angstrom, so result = 0.40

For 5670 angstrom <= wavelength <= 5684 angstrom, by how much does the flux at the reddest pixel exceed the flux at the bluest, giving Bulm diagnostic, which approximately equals -0.1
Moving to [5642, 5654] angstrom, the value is -0.1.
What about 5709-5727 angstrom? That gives 0.4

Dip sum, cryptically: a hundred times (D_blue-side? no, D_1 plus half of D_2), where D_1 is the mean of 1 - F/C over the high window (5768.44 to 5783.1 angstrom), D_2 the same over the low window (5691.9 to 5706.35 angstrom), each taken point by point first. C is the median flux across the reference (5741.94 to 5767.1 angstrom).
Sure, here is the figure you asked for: 2.4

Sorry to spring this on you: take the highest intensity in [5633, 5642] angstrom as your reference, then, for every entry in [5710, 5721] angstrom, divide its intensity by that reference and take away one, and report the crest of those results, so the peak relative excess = 0.047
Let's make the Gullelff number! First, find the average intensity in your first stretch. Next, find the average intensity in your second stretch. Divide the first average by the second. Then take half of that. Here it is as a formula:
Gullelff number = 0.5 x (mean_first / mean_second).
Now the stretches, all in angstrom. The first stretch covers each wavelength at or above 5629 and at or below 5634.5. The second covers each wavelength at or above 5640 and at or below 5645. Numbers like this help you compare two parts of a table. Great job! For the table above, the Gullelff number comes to 0.495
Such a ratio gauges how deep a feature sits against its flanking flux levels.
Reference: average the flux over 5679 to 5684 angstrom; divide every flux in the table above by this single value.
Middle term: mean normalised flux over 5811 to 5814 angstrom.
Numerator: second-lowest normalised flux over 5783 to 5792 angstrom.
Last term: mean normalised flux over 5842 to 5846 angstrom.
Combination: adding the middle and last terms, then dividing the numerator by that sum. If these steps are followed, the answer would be 0.469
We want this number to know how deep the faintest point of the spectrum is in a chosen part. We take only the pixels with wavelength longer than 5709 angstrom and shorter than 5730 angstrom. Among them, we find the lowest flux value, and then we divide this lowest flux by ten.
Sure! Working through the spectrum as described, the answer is 0.645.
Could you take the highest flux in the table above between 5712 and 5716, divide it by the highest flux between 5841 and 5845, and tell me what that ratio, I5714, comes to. 0.95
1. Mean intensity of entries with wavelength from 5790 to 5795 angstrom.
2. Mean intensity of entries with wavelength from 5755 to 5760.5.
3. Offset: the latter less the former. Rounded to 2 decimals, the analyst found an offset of -0.01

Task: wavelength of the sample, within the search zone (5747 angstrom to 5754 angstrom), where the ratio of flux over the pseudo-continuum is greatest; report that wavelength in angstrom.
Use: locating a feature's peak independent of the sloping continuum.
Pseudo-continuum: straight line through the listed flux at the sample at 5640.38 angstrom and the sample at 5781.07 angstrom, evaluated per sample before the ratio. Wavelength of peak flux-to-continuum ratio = 5750.54 angstrom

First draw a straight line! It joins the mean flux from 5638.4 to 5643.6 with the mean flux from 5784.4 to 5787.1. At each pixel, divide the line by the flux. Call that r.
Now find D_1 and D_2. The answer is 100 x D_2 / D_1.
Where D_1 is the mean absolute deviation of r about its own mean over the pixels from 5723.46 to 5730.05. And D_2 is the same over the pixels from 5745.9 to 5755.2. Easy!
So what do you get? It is 17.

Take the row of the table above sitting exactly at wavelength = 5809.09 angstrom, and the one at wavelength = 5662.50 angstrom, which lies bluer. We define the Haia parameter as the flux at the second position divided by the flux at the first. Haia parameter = 0.917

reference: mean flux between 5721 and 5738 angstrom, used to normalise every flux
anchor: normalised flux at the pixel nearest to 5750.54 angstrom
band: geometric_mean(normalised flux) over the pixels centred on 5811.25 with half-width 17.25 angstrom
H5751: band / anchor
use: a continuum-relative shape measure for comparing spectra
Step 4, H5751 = 1.02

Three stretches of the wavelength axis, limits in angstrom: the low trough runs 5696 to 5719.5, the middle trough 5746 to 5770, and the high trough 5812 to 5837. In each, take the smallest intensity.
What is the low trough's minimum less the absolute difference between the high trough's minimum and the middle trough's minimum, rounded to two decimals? 6.39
